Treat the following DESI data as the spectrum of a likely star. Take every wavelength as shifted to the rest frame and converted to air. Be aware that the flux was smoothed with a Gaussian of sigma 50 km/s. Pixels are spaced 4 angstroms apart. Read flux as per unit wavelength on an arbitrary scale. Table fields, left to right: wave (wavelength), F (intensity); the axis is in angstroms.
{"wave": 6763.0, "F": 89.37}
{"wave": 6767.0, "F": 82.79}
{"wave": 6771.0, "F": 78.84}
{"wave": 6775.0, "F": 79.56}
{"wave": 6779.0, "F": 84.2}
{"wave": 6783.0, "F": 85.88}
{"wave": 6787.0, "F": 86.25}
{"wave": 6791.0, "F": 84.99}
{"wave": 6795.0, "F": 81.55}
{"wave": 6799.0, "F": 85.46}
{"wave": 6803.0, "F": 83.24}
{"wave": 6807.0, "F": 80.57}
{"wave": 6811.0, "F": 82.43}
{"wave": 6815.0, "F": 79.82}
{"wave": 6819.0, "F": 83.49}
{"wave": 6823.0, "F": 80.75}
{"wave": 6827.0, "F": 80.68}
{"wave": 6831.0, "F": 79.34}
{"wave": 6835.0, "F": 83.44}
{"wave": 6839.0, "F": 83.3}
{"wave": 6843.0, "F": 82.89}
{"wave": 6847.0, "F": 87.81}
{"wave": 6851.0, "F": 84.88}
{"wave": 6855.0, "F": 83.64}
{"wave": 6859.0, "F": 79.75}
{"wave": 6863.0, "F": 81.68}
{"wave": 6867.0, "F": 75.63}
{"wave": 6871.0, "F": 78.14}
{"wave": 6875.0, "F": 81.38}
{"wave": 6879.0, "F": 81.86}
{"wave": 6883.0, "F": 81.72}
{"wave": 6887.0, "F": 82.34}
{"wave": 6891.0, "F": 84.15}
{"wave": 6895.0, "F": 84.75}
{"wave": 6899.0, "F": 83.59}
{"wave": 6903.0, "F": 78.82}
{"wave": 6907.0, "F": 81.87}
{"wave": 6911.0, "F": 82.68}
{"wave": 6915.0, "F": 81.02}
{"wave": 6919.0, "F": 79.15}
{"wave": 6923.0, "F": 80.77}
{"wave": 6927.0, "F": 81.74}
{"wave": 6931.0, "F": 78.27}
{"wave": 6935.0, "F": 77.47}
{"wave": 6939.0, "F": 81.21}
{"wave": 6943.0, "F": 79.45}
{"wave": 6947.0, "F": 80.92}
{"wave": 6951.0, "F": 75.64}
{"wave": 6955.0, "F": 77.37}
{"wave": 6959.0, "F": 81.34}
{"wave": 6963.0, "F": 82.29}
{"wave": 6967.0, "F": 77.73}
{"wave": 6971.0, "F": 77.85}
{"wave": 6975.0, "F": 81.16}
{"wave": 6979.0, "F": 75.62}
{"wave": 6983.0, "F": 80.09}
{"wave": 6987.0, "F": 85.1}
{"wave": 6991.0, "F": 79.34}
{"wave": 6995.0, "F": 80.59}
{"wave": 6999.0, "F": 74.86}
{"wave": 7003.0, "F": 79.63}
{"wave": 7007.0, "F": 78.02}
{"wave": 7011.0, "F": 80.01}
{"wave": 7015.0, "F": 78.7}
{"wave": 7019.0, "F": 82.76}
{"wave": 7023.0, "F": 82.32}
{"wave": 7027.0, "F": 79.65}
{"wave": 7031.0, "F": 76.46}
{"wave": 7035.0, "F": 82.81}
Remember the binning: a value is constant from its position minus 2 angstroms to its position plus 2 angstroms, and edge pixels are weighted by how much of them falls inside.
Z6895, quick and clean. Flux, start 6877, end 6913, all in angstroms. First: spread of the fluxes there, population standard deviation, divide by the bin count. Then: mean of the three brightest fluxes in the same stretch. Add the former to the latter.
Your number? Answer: 85.8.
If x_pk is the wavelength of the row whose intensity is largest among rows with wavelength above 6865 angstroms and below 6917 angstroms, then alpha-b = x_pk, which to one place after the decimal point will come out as 6895.0 angstroms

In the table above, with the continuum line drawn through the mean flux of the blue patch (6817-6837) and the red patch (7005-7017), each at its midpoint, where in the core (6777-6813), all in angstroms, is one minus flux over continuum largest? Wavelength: 6807.0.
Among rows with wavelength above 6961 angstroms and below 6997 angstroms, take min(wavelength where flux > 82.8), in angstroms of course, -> 6987.0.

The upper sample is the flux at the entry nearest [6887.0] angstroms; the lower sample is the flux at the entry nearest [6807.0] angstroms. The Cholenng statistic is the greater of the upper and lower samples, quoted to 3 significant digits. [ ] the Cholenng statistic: 82.3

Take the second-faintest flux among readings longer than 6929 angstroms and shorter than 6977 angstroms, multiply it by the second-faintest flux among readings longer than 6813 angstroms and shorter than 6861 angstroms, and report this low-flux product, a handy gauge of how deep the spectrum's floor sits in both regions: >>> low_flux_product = 6170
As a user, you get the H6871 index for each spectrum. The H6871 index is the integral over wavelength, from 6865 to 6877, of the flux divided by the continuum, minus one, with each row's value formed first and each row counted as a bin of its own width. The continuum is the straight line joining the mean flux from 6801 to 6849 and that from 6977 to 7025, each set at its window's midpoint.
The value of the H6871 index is -0.48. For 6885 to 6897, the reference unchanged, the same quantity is 0.35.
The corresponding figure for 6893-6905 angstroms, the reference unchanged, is 0.17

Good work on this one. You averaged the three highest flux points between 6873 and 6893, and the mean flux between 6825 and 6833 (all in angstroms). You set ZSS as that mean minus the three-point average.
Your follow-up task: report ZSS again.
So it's -2.8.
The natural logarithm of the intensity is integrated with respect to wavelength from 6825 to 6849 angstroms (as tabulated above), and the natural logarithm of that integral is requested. 4.66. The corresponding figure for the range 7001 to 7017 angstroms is 4.25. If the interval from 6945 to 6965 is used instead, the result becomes 4.47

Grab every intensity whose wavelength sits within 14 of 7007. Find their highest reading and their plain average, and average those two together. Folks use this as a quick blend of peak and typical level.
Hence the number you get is 81.0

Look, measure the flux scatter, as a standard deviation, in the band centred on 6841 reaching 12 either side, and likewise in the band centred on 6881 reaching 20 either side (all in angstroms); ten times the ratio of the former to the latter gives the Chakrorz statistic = 10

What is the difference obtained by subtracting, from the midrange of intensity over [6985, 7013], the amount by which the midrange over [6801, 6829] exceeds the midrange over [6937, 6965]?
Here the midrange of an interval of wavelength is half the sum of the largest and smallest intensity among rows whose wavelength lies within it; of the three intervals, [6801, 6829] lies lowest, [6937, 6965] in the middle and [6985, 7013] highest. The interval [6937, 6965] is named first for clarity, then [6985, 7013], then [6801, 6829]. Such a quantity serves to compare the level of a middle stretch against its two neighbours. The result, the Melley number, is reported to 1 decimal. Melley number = 77.3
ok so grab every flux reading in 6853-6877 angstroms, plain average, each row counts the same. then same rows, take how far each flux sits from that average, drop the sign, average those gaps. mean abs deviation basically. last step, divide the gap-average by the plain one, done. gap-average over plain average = 0.0274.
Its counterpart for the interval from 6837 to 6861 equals 0.0210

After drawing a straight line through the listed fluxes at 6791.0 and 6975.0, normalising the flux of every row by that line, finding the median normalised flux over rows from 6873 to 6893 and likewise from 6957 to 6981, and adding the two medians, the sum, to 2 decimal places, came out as 1.96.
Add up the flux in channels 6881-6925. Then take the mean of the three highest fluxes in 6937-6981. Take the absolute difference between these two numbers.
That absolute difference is 819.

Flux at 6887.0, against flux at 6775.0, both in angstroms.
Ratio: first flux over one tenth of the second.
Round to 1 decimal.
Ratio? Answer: 10.3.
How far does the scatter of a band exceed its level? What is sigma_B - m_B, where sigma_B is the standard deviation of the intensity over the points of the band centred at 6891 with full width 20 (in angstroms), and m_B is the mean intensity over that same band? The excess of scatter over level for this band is -82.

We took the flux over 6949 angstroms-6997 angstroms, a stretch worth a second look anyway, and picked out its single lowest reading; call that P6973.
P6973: 75.62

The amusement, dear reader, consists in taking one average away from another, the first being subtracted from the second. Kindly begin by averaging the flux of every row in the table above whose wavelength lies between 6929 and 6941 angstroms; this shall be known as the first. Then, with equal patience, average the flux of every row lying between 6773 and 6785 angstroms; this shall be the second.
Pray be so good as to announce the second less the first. 4.2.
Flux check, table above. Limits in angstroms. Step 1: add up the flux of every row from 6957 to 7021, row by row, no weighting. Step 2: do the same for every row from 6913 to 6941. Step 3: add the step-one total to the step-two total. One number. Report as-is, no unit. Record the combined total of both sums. 1835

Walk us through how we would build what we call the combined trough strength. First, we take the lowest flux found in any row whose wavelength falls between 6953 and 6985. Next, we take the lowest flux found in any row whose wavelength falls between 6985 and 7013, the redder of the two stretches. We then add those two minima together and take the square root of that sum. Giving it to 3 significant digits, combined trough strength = 12.3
